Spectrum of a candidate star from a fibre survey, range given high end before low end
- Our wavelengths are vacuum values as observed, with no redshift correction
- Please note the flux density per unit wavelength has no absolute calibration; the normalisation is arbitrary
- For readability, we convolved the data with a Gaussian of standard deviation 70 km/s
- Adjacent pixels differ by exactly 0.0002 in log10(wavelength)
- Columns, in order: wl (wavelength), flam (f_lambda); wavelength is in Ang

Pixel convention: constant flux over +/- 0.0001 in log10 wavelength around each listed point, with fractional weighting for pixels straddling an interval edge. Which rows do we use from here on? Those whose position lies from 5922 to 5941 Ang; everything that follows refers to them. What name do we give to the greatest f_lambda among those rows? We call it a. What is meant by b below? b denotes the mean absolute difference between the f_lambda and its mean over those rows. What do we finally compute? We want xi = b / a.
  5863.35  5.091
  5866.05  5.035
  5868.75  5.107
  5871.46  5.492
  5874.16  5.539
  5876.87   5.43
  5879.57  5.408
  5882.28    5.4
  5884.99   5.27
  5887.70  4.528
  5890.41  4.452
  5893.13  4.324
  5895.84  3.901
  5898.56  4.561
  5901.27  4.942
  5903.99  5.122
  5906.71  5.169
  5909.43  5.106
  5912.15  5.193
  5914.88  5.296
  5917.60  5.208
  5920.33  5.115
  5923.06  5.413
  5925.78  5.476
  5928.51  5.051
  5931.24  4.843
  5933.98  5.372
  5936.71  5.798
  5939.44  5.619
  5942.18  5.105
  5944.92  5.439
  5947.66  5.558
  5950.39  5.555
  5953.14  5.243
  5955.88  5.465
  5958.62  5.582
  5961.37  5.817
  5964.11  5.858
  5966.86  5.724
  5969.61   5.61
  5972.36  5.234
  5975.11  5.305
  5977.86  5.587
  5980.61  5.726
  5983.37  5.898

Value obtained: 0.041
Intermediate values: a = 5.798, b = 0.240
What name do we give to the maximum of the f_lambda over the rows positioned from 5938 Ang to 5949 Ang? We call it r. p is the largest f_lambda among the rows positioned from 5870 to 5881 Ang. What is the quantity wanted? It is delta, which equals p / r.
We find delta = 0.99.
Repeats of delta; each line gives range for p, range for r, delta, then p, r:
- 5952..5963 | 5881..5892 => 1.08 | 5.817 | 5.4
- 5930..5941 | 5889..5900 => 1.27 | 5.798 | 4.561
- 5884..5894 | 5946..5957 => 0.95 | 5.27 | 5.558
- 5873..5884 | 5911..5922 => 1.05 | 5.539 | 5.296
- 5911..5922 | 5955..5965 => 0.90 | 5.296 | 5.858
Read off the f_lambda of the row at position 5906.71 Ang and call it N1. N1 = 5.169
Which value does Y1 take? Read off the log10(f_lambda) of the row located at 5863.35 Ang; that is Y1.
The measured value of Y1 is 0.707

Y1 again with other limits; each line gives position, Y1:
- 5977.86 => 0.747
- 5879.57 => 0.733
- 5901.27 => 0.694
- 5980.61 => 0.758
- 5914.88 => 0.724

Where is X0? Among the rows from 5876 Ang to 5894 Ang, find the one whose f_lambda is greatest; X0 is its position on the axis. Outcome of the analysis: 5876.87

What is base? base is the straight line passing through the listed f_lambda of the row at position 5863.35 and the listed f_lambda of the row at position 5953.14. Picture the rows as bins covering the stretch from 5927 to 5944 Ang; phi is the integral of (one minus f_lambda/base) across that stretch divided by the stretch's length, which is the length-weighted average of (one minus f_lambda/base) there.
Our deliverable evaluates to -0.017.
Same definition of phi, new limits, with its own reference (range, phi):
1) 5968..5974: -0.029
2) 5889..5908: 0.100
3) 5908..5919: -0.005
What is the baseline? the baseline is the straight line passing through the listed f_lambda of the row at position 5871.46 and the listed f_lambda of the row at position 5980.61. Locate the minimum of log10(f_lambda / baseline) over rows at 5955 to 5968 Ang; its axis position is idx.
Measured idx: 5955.88 Ang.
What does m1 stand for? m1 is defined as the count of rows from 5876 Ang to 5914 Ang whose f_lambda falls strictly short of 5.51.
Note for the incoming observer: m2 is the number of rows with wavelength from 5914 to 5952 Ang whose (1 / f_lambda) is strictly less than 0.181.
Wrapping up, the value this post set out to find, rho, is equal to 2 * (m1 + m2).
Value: 36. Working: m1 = 14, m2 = 4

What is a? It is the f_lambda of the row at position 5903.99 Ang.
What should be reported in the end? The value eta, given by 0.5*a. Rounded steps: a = 5.122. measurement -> 2.56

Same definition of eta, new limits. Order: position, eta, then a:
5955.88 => 2.73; 5.465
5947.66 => 2.78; 5.558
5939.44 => 2.81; 5.619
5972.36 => 2.62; 5.234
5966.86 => 2.86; 5.724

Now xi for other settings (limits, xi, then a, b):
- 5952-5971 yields 0.027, 5.858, 0.159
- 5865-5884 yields 0.028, 5.539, 0.156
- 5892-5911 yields 0.078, 5.169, 0.403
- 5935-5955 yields 0.031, 5.798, 0.181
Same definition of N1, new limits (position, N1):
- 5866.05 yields 5.035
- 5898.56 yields 4.561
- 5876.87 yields 5.43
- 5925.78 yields 5.476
